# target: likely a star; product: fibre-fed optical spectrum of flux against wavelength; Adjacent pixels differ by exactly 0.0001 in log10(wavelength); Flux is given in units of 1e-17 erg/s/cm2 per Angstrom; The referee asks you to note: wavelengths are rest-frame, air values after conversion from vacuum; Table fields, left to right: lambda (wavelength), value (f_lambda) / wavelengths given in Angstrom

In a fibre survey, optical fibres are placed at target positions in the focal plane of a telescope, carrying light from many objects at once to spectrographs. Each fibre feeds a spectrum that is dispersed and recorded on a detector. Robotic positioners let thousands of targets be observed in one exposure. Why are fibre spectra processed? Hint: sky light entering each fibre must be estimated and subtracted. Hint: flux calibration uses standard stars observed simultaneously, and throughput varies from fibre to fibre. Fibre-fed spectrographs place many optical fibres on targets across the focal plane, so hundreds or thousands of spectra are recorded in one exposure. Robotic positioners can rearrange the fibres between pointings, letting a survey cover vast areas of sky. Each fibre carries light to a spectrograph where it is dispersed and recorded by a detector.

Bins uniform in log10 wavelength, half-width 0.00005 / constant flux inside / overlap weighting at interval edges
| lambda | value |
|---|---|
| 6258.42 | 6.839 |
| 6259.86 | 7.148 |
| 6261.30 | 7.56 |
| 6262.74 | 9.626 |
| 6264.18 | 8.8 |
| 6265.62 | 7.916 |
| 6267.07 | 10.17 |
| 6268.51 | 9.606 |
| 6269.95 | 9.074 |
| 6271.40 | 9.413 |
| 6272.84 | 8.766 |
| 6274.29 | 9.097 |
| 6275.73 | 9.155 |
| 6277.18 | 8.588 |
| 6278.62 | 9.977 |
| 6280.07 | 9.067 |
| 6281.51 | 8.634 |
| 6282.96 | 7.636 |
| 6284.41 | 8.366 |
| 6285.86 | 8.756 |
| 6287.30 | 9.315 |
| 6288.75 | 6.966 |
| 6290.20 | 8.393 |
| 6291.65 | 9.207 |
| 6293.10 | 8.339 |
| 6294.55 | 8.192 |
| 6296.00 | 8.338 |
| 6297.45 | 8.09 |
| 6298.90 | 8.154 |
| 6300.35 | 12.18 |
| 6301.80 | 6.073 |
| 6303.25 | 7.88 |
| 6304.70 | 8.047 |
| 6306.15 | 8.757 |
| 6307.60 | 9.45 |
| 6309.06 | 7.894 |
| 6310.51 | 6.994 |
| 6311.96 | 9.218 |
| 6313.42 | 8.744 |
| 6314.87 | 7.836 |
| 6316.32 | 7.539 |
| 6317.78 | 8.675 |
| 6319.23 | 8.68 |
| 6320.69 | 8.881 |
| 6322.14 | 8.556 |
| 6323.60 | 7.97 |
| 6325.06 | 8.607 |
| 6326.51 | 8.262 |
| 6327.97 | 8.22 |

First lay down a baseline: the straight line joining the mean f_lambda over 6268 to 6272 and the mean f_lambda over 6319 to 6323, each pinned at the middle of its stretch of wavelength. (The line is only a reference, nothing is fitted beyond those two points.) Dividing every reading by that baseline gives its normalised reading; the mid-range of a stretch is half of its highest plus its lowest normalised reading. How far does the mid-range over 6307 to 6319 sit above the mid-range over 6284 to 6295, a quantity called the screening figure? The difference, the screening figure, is 0.04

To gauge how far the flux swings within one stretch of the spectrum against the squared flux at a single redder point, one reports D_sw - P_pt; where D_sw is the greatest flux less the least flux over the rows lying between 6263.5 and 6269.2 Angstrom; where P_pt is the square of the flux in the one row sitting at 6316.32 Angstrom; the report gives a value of -54.6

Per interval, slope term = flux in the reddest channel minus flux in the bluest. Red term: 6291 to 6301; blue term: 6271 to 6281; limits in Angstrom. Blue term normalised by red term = -0.1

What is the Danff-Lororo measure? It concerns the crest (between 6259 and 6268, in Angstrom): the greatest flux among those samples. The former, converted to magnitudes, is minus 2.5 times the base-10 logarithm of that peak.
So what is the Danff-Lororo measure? -2.52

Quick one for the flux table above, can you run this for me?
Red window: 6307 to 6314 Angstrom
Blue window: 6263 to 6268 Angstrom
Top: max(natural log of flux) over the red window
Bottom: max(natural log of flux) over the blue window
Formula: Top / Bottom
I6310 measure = 0.97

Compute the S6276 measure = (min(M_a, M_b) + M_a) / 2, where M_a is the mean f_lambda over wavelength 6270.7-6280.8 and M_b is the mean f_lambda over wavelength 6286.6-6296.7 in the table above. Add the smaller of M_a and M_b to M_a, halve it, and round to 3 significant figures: 8.77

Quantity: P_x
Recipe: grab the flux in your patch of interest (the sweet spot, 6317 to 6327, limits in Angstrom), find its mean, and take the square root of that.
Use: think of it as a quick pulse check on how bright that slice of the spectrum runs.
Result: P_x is 2.92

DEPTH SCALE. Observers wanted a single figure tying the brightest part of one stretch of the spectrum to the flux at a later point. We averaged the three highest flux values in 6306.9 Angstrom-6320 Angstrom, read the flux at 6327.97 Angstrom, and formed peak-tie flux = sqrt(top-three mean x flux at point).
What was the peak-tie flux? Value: 8.7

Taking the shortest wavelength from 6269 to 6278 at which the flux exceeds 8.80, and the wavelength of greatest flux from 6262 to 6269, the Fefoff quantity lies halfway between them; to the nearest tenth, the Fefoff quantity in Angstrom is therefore 6268.5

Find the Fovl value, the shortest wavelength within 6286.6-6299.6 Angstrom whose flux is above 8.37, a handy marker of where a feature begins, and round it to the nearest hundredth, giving 6287.30 Angstrom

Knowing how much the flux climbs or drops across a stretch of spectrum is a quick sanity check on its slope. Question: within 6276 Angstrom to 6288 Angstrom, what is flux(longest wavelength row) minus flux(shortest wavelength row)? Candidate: 0.7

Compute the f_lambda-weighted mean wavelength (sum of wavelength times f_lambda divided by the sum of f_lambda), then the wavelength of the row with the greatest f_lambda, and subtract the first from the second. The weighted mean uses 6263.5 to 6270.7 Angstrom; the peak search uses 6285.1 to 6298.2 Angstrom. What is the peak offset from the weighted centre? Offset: 20.2 Angstrom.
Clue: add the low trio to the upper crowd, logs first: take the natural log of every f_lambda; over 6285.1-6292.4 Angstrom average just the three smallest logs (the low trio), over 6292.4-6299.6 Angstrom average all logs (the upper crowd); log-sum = 4.19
